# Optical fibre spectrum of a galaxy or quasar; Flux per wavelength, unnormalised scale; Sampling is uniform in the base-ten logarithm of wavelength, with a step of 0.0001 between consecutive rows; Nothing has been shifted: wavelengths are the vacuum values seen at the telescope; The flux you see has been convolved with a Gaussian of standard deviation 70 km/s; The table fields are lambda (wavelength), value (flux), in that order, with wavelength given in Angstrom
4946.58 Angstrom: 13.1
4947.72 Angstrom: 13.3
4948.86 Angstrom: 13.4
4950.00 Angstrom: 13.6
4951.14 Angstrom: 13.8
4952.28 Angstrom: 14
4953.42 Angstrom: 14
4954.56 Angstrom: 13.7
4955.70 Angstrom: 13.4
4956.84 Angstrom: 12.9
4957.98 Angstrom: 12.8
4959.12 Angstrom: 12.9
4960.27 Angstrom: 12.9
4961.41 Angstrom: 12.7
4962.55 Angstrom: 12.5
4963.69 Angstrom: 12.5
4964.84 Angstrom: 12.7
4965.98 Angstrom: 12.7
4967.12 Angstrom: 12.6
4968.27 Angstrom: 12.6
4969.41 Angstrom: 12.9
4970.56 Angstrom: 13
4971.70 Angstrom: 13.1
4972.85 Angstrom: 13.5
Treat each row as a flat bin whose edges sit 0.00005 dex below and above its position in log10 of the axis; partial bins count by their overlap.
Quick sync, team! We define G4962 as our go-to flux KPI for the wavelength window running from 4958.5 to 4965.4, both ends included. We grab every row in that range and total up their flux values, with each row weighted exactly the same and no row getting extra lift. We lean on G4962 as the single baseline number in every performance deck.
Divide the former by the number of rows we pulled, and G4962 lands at 12.7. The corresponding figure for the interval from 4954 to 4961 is 13.1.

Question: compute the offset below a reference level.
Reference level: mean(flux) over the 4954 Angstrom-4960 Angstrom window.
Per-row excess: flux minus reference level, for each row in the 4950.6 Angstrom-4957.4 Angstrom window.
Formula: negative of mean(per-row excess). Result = -0.5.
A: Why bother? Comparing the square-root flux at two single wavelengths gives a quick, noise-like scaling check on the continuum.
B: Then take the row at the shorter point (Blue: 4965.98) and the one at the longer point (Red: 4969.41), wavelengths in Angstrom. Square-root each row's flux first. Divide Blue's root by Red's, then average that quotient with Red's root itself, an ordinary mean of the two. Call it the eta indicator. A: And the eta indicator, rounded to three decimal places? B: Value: 2.292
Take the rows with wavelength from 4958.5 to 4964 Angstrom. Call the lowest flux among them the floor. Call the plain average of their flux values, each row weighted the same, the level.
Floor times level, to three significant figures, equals 159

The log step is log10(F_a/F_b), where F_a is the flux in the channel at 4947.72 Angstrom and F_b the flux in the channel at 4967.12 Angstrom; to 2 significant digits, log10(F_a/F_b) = 0.023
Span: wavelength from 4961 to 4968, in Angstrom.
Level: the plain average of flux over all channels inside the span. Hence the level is 12.6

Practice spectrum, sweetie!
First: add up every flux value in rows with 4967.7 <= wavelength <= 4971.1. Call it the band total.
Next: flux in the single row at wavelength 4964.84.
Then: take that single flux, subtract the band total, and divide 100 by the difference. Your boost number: -3.9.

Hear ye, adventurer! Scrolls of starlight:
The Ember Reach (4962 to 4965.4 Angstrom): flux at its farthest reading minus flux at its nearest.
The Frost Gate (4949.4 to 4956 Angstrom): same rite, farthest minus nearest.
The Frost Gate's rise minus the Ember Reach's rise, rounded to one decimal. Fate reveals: -0.4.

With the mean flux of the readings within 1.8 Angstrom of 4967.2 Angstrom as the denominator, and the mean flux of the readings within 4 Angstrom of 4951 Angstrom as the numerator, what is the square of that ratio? 1.17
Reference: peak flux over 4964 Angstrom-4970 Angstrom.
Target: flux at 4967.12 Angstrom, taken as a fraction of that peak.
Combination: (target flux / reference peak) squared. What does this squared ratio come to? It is 0.95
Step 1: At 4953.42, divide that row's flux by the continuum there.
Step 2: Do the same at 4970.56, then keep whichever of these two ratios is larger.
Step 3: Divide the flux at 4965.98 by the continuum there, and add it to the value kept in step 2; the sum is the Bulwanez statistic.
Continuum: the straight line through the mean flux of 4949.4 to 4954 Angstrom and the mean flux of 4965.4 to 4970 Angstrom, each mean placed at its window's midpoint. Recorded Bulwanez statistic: 2.031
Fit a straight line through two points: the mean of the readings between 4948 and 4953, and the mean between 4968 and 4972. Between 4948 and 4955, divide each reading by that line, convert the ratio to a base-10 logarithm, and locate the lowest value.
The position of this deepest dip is 4948.86 Angstrom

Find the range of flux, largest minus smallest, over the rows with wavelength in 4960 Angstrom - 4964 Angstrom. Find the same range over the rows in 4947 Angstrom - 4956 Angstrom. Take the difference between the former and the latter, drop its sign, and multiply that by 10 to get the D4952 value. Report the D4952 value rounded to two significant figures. 3.0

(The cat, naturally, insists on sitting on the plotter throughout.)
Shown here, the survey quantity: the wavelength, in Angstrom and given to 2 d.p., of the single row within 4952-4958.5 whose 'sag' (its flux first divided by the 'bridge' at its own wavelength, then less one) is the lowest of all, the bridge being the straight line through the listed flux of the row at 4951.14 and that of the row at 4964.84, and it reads 4957.98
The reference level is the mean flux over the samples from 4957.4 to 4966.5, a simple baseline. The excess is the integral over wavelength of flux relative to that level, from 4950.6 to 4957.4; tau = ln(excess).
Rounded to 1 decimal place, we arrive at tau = 1.8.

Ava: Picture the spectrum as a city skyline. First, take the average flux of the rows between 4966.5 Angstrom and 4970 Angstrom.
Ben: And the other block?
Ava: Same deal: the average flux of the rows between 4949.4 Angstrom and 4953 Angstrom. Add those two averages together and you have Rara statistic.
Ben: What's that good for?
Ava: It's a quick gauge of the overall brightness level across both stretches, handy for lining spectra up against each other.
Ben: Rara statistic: 26.5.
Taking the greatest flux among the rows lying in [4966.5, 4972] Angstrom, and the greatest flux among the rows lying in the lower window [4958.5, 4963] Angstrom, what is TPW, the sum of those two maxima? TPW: 26.0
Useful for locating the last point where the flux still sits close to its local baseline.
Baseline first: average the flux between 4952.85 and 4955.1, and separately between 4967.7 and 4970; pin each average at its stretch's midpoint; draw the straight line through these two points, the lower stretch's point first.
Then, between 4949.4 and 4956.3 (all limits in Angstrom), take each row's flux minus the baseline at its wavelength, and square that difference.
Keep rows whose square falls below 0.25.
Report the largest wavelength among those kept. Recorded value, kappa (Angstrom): 4955.70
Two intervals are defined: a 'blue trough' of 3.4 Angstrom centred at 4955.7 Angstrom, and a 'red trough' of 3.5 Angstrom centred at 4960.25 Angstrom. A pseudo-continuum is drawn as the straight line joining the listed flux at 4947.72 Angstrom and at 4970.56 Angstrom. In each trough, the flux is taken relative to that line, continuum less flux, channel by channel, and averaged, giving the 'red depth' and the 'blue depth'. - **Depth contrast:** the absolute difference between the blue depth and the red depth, 0.44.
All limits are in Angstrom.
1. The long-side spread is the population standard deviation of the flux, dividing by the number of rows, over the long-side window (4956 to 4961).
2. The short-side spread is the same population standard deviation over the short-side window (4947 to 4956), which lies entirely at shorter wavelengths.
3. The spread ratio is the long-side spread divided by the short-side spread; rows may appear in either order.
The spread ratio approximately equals 0.2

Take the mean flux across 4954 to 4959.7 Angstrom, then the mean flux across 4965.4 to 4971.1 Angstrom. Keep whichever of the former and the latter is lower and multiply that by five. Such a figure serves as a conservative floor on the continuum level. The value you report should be 63.8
